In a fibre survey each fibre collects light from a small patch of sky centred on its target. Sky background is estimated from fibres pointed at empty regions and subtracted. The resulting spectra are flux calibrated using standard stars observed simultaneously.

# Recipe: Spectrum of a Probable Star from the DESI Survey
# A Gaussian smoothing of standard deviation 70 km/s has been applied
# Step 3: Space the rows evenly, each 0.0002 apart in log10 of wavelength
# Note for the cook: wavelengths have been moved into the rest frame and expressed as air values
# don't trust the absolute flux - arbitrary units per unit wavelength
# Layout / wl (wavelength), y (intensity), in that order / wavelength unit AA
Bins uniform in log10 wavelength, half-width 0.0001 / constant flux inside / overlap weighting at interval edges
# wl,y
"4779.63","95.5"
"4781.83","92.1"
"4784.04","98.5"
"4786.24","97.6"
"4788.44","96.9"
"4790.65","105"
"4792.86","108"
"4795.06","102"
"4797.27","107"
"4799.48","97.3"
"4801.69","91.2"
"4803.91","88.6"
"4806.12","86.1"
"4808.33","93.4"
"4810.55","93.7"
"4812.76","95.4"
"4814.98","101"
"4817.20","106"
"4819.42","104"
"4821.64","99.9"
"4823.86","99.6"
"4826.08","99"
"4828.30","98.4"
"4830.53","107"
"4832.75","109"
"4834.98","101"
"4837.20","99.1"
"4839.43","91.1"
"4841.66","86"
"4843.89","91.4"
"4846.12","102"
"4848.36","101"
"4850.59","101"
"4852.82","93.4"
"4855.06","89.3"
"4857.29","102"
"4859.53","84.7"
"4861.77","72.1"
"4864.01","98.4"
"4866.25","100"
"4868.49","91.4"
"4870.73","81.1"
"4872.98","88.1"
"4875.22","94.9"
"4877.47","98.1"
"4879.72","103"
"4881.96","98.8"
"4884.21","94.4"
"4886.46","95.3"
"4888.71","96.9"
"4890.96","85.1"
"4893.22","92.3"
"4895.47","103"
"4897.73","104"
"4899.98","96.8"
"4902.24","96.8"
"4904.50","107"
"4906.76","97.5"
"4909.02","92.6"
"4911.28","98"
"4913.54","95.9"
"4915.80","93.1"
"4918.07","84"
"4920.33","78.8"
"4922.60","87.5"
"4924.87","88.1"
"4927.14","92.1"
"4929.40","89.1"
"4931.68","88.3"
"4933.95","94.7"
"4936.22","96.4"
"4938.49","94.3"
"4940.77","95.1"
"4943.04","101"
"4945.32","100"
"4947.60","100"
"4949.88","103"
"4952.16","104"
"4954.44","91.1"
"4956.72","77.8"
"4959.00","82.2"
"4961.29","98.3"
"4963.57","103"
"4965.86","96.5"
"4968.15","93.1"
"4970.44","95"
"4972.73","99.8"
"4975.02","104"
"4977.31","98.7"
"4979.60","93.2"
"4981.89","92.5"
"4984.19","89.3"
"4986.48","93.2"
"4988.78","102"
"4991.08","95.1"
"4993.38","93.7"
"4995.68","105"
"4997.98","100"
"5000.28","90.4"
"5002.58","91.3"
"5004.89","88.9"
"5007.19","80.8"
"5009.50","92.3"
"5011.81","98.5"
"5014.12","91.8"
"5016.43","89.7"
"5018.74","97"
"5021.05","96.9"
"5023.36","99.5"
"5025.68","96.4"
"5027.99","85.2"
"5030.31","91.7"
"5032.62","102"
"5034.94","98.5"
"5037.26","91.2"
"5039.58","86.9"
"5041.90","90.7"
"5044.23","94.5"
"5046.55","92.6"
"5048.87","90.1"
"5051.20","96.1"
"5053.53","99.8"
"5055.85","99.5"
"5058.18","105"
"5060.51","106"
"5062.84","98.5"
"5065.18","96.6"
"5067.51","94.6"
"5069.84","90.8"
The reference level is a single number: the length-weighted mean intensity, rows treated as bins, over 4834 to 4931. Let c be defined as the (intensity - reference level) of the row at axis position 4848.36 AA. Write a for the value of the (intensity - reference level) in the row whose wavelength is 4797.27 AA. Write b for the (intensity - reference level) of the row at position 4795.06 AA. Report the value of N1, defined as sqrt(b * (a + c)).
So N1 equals 13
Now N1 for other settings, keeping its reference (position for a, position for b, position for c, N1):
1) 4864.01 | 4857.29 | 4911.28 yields 8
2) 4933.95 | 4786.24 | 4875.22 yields 3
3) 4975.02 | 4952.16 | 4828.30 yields 12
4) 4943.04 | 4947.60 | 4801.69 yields 5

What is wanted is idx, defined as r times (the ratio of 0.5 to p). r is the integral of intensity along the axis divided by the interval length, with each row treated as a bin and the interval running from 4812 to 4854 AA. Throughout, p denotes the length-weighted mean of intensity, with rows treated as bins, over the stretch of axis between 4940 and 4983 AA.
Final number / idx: 0.52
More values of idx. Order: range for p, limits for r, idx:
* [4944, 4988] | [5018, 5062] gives 0.50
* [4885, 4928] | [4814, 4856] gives 0.53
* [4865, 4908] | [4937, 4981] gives 0.50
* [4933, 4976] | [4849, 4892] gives 0.48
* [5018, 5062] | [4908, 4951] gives 0.49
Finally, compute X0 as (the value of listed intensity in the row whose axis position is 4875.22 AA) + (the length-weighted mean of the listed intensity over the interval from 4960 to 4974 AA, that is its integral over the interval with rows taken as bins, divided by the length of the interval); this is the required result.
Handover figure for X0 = 192.4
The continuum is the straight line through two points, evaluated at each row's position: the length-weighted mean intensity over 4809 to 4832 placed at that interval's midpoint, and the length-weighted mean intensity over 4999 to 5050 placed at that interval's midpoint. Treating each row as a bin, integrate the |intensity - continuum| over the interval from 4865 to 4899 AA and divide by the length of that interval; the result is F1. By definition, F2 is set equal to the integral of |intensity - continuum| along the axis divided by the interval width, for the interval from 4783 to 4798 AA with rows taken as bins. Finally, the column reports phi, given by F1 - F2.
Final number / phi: 1.4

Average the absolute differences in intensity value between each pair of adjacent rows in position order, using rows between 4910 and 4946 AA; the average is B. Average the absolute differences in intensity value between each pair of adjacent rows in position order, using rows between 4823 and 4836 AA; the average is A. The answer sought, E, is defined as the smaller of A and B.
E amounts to 3.6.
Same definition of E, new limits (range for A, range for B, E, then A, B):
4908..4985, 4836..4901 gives 4.6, 4.6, 7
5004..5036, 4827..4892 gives 6.1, 6.1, 7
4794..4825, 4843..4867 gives 4.0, 4.0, 9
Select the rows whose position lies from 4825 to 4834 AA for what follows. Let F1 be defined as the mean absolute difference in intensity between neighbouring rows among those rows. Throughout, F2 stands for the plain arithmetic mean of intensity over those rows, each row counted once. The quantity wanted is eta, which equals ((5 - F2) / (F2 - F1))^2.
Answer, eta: 0.97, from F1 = 3.7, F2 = 103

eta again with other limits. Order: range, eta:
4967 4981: 0.99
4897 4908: 1.04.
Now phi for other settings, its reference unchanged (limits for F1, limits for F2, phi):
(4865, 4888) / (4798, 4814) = -3.5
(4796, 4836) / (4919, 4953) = -0.5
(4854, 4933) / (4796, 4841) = 1.0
